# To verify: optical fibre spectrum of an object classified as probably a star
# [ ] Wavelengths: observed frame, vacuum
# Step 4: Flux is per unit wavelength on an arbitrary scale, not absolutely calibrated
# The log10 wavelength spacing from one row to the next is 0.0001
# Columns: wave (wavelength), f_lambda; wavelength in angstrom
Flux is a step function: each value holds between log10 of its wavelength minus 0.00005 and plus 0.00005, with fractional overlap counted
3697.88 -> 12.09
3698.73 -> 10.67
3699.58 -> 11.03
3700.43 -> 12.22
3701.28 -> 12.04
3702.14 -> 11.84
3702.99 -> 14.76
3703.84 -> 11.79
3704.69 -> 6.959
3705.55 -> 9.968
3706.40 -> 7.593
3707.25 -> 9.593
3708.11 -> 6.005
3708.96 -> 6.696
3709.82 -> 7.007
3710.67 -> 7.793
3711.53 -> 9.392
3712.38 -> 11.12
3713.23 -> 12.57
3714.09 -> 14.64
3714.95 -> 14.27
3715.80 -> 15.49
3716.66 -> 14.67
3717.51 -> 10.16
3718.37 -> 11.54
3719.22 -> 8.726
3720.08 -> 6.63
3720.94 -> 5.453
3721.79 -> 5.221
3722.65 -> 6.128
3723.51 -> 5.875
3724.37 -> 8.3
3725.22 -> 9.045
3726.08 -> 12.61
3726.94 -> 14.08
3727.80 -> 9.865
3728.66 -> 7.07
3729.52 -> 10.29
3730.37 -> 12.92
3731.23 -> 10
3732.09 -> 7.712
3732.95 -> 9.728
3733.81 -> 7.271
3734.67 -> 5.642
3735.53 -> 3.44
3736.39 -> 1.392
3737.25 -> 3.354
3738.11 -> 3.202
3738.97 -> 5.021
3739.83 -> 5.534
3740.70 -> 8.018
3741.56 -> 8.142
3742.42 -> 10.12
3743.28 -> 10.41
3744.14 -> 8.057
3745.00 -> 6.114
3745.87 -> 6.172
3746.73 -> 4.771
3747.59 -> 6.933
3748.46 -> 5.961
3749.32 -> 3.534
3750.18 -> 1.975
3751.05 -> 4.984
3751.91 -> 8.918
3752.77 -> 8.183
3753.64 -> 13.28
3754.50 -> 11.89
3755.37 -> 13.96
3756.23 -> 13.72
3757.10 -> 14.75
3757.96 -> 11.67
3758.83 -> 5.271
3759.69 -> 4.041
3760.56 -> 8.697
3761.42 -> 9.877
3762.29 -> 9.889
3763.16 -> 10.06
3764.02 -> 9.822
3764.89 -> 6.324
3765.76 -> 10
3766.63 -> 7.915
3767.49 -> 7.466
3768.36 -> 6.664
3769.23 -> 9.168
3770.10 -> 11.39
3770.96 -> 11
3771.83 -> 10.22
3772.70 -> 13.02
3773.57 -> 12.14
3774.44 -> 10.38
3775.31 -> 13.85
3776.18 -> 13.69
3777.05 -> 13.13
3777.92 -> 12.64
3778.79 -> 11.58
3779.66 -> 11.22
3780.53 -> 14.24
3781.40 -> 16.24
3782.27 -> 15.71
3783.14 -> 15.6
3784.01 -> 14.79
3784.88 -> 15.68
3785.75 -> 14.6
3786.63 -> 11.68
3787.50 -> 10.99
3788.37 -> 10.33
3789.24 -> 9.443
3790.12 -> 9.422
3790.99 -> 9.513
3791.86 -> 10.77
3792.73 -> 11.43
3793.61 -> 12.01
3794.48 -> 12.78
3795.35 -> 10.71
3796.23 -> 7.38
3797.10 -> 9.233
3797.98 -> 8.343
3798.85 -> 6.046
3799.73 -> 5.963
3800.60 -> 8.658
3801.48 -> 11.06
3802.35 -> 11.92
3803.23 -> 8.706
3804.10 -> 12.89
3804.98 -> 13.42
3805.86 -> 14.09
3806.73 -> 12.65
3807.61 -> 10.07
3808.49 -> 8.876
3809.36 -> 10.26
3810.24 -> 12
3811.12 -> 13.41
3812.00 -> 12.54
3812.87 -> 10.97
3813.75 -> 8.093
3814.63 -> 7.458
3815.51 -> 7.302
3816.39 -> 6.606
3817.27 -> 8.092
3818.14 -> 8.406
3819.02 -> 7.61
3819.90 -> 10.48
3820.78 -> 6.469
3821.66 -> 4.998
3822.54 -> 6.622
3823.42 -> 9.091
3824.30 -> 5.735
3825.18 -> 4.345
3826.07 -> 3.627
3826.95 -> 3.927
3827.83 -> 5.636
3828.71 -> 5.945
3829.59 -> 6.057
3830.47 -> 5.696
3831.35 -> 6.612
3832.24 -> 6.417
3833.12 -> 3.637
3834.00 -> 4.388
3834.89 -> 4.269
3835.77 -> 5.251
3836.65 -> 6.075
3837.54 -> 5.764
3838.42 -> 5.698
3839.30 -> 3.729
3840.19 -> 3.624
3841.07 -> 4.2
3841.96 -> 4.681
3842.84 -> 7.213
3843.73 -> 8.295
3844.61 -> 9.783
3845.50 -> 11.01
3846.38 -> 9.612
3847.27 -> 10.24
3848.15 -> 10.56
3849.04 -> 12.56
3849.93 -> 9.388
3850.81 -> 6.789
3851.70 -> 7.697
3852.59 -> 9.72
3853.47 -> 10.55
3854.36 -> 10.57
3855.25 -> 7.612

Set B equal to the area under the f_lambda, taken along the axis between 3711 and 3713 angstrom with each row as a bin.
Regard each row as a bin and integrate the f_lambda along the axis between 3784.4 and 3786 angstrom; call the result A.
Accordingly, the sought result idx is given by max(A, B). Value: 24.4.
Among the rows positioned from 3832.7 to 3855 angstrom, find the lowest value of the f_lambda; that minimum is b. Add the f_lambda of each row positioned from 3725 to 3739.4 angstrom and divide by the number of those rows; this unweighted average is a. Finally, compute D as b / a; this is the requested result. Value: 0.46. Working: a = 7.8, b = 3.624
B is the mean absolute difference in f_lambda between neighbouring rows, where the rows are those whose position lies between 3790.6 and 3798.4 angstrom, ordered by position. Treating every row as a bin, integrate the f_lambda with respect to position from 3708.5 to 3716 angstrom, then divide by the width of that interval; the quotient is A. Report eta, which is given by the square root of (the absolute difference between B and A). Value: 3.07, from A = 10.8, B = 1.43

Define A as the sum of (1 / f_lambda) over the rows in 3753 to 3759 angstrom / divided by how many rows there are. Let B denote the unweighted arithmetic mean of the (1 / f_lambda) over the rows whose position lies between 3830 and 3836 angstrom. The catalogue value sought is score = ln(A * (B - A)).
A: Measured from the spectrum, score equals -4.6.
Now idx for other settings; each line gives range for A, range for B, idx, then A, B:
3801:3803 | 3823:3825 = 22.3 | 22.3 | 14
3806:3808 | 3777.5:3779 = 23.6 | 23.6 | 18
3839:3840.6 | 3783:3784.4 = 21.2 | 5.9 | 21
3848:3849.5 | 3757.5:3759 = 17.5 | 17.5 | 14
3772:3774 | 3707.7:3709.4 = 24.5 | 24.5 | 11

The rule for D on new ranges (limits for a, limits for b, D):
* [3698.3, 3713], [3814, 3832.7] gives 0.37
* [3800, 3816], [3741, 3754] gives 0.18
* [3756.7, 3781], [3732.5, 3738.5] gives 0.13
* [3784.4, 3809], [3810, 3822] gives 0.47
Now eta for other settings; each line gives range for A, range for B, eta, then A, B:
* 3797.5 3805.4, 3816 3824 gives 2.79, 9.7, 1.88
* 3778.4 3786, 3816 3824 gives 3.54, 14.4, 1.88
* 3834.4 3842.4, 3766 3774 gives 1.86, 4.8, 1.35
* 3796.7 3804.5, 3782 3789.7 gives 2.86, 9.2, 1.01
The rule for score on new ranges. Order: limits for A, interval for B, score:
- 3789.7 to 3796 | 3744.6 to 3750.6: -4.3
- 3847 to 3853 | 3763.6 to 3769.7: -6.3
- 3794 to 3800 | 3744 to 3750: -5.0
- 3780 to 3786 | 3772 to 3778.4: -7.0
